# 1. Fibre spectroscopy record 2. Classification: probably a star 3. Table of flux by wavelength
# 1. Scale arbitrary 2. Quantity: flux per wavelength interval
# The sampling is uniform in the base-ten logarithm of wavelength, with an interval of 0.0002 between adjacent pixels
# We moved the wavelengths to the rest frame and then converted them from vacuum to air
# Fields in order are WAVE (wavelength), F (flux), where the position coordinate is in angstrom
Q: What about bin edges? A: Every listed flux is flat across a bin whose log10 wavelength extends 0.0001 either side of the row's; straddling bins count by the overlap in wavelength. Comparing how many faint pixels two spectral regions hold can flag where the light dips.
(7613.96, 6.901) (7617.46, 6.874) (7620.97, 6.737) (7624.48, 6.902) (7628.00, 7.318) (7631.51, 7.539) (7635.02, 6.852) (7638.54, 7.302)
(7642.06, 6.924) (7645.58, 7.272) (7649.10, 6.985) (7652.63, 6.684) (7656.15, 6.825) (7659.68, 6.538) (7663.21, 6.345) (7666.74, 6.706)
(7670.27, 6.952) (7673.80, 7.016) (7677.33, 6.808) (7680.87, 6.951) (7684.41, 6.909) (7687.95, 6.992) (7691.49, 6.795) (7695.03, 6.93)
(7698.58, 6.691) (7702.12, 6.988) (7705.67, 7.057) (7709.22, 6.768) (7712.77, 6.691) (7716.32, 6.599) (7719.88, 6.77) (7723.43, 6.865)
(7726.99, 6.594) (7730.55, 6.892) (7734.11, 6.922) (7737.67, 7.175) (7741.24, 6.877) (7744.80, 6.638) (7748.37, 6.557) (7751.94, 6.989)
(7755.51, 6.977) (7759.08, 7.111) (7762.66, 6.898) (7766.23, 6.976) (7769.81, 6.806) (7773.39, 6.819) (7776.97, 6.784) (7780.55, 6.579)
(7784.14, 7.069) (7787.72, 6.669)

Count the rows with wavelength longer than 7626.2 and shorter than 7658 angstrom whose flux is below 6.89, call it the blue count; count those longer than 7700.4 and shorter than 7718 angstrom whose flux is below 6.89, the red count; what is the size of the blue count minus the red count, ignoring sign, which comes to 0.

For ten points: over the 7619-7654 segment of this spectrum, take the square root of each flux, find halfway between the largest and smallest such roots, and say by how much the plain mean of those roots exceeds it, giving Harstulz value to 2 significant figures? -0.011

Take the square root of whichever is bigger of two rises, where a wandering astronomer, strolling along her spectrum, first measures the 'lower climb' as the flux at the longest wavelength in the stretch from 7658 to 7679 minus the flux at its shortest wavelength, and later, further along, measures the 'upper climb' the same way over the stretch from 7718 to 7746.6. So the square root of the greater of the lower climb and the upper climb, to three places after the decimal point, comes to 0.520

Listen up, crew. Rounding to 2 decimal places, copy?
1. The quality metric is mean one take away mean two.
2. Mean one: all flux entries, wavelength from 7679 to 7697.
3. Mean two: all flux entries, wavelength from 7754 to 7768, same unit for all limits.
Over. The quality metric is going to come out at -0.08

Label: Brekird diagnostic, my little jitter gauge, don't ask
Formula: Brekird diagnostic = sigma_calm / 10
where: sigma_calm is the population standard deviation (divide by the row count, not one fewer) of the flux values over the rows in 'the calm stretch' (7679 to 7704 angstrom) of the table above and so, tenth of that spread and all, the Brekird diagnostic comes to 0.010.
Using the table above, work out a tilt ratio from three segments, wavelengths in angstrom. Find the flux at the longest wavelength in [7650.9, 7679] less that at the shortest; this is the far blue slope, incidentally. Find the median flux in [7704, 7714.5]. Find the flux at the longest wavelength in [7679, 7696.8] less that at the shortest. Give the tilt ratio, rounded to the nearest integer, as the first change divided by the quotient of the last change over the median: -40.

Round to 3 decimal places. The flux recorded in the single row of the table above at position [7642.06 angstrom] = 6.924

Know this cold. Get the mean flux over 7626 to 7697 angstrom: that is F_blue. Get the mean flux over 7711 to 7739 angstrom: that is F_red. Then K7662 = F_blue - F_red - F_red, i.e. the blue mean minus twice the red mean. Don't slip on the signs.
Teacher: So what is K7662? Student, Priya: -6.69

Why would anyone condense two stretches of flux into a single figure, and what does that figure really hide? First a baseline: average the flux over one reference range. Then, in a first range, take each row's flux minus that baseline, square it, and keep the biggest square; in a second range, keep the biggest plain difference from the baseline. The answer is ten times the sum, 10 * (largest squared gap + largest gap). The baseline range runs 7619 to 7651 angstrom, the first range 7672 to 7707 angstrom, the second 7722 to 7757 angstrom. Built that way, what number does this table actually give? 2.4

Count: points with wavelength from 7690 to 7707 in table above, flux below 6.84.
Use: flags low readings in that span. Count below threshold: 2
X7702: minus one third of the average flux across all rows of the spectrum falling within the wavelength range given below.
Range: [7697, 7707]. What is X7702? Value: -2.30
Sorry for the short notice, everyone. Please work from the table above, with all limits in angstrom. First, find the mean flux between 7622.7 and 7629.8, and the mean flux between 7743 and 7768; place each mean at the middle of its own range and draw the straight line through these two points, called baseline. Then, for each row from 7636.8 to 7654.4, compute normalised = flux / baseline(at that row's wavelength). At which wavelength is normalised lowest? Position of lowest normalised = 7652.63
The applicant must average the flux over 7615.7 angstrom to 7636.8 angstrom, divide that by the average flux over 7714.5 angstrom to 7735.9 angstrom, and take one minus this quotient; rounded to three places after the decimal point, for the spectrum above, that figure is -0.039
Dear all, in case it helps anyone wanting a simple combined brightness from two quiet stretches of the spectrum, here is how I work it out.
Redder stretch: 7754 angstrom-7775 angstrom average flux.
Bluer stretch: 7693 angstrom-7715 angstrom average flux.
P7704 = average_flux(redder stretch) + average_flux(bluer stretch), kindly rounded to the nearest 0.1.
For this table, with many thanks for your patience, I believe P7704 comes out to 13.8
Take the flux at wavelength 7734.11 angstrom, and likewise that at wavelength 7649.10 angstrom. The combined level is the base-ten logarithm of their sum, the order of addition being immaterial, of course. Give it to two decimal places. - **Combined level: 1.14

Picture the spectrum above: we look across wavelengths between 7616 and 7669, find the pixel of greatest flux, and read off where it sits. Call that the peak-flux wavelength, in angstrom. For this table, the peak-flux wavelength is 7631.51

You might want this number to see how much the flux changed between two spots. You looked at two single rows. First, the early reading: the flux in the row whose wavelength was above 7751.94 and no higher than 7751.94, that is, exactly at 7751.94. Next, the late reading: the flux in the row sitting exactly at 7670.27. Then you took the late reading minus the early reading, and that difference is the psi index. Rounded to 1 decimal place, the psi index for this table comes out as 0.0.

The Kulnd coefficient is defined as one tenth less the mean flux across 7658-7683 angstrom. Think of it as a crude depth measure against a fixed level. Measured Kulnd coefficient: -6.66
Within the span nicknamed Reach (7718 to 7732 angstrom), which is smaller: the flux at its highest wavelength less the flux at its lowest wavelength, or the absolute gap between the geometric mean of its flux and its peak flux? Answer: 0.1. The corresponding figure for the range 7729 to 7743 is 0.0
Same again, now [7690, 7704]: 0.1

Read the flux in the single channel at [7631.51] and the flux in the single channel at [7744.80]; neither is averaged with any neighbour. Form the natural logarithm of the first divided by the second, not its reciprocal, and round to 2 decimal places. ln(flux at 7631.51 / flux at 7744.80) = 0.13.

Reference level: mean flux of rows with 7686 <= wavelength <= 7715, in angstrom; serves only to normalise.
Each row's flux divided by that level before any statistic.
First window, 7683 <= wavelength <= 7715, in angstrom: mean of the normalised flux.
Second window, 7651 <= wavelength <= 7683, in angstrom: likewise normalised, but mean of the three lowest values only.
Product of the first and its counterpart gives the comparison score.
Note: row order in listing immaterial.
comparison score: 0.951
